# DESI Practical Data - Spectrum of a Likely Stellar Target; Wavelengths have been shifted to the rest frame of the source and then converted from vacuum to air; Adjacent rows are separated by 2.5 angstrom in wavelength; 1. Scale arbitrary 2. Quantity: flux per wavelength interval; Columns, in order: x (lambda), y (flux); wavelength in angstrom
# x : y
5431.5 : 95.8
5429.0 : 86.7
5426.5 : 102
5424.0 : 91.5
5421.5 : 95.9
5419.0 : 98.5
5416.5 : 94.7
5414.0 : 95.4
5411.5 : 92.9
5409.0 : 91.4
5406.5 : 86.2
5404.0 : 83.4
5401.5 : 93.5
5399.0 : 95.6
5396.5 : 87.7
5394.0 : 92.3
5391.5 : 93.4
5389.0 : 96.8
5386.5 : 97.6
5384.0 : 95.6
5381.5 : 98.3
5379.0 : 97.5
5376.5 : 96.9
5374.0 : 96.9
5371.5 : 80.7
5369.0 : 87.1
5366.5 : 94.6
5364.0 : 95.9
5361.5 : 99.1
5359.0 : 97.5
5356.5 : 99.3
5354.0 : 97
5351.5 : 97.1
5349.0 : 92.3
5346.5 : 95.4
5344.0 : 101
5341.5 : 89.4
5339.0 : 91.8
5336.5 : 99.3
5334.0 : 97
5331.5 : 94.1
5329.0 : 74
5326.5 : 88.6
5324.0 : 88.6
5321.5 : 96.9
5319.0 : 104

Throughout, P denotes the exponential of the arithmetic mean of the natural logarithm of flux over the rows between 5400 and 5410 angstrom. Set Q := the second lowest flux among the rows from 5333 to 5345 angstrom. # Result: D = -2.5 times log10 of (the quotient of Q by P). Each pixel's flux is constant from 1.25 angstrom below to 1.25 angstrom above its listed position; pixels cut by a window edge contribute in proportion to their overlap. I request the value -0.039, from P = 89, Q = 91.8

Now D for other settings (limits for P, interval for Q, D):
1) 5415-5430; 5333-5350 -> 0.034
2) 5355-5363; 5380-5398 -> 0.072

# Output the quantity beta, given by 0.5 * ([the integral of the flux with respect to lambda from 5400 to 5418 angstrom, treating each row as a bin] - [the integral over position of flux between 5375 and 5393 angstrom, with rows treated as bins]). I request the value -48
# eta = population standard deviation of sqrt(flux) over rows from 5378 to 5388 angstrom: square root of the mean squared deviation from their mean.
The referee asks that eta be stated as 0.05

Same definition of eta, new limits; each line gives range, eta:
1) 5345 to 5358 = 0.12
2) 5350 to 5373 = 0.31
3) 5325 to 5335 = 0.48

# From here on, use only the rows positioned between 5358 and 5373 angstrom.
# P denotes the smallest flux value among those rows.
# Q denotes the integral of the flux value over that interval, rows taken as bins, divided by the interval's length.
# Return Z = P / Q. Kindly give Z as 0.87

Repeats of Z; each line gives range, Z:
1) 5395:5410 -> 0.93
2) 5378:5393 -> 0.97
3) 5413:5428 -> 0.95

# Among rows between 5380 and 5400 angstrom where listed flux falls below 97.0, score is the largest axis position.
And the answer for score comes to 5399.0 angstrom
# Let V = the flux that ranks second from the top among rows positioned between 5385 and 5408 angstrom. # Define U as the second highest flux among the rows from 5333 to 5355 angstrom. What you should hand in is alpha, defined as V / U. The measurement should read 0.97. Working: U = 99.3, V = 96.8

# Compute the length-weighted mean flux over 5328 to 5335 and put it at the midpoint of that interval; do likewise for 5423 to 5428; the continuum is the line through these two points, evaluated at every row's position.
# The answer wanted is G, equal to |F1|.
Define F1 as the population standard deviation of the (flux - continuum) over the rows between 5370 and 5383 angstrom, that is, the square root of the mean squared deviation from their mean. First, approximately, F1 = 6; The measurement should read 6.5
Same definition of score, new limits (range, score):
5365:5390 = 5389.0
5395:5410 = 5409.0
